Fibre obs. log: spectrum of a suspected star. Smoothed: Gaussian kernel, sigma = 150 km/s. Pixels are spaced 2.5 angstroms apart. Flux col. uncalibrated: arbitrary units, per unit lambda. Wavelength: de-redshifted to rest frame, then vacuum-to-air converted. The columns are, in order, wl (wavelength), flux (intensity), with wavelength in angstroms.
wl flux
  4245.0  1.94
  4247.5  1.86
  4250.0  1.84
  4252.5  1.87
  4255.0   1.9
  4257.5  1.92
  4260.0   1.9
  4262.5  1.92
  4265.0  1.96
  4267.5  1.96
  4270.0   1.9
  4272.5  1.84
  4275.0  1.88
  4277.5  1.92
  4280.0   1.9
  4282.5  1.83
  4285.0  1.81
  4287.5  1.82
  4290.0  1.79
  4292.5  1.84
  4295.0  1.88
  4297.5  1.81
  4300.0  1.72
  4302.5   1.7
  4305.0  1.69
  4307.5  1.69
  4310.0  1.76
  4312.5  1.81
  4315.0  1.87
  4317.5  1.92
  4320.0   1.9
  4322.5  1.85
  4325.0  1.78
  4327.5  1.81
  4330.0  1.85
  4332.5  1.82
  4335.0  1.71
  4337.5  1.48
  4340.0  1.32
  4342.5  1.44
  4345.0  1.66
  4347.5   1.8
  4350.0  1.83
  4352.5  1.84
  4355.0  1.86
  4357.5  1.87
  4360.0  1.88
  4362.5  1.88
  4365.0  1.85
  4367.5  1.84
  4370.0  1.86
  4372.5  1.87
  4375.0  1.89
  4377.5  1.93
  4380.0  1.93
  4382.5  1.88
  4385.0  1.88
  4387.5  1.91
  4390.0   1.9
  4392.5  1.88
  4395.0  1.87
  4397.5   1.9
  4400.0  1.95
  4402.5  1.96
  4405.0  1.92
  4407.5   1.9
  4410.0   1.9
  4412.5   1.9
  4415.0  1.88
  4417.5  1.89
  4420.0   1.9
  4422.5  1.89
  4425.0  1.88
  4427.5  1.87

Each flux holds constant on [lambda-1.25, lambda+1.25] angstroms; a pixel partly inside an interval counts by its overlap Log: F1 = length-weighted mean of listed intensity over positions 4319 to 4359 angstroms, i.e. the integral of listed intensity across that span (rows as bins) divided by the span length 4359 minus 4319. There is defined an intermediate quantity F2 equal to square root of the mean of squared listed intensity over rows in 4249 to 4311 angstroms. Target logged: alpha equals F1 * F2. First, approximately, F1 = 1.74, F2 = 1.84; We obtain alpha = 3.21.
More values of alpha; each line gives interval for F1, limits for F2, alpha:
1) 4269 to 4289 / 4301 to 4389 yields 3.35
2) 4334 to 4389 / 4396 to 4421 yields 3.42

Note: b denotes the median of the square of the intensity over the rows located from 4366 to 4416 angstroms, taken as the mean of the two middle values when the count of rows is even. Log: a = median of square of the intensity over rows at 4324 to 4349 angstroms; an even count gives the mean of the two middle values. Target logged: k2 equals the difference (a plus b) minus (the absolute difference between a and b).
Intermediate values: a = 3.0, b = 3.61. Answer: 6.09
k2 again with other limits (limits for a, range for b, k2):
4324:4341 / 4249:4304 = 6.34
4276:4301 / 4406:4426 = 6.66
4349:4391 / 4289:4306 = 6.41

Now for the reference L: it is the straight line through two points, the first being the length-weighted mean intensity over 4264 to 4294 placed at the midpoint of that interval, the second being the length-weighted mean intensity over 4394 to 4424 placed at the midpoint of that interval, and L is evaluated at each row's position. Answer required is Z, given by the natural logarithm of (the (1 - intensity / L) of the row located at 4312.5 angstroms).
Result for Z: -3.30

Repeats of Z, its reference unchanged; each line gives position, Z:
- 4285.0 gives -3.41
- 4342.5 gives -1.44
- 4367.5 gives -3.56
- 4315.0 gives -5.25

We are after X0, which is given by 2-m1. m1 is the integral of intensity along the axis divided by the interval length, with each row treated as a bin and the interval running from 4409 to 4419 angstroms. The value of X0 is 0.11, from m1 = 1.89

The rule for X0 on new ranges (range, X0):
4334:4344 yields 0.51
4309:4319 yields 0.16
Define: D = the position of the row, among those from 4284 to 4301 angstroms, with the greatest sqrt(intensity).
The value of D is 4295.0 angstroms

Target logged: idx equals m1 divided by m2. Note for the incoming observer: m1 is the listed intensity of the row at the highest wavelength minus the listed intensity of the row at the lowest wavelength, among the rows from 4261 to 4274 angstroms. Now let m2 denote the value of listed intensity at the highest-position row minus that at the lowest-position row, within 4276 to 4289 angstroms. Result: 0.8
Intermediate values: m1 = -0.08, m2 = -0.10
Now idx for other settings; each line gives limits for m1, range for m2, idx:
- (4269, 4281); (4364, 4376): 0.0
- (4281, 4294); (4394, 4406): 0.2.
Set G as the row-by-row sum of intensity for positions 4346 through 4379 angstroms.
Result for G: 24.2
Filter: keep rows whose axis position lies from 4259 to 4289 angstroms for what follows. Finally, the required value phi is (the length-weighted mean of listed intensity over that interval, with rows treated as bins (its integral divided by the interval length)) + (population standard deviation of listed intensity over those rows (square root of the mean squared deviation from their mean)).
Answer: 1.94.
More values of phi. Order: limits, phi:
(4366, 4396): 1.91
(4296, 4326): 1.87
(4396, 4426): 1.93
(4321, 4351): 1.87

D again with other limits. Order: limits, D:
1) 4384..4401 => 4400.0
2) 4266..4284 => 4267.5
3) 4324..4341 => 4330.0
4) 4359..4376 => 4375.0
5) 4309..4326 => 4317.5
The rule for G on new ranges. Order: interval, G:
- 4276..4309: 23.4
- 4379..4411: 24.8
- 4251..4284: 24.7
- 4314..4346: 22.4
